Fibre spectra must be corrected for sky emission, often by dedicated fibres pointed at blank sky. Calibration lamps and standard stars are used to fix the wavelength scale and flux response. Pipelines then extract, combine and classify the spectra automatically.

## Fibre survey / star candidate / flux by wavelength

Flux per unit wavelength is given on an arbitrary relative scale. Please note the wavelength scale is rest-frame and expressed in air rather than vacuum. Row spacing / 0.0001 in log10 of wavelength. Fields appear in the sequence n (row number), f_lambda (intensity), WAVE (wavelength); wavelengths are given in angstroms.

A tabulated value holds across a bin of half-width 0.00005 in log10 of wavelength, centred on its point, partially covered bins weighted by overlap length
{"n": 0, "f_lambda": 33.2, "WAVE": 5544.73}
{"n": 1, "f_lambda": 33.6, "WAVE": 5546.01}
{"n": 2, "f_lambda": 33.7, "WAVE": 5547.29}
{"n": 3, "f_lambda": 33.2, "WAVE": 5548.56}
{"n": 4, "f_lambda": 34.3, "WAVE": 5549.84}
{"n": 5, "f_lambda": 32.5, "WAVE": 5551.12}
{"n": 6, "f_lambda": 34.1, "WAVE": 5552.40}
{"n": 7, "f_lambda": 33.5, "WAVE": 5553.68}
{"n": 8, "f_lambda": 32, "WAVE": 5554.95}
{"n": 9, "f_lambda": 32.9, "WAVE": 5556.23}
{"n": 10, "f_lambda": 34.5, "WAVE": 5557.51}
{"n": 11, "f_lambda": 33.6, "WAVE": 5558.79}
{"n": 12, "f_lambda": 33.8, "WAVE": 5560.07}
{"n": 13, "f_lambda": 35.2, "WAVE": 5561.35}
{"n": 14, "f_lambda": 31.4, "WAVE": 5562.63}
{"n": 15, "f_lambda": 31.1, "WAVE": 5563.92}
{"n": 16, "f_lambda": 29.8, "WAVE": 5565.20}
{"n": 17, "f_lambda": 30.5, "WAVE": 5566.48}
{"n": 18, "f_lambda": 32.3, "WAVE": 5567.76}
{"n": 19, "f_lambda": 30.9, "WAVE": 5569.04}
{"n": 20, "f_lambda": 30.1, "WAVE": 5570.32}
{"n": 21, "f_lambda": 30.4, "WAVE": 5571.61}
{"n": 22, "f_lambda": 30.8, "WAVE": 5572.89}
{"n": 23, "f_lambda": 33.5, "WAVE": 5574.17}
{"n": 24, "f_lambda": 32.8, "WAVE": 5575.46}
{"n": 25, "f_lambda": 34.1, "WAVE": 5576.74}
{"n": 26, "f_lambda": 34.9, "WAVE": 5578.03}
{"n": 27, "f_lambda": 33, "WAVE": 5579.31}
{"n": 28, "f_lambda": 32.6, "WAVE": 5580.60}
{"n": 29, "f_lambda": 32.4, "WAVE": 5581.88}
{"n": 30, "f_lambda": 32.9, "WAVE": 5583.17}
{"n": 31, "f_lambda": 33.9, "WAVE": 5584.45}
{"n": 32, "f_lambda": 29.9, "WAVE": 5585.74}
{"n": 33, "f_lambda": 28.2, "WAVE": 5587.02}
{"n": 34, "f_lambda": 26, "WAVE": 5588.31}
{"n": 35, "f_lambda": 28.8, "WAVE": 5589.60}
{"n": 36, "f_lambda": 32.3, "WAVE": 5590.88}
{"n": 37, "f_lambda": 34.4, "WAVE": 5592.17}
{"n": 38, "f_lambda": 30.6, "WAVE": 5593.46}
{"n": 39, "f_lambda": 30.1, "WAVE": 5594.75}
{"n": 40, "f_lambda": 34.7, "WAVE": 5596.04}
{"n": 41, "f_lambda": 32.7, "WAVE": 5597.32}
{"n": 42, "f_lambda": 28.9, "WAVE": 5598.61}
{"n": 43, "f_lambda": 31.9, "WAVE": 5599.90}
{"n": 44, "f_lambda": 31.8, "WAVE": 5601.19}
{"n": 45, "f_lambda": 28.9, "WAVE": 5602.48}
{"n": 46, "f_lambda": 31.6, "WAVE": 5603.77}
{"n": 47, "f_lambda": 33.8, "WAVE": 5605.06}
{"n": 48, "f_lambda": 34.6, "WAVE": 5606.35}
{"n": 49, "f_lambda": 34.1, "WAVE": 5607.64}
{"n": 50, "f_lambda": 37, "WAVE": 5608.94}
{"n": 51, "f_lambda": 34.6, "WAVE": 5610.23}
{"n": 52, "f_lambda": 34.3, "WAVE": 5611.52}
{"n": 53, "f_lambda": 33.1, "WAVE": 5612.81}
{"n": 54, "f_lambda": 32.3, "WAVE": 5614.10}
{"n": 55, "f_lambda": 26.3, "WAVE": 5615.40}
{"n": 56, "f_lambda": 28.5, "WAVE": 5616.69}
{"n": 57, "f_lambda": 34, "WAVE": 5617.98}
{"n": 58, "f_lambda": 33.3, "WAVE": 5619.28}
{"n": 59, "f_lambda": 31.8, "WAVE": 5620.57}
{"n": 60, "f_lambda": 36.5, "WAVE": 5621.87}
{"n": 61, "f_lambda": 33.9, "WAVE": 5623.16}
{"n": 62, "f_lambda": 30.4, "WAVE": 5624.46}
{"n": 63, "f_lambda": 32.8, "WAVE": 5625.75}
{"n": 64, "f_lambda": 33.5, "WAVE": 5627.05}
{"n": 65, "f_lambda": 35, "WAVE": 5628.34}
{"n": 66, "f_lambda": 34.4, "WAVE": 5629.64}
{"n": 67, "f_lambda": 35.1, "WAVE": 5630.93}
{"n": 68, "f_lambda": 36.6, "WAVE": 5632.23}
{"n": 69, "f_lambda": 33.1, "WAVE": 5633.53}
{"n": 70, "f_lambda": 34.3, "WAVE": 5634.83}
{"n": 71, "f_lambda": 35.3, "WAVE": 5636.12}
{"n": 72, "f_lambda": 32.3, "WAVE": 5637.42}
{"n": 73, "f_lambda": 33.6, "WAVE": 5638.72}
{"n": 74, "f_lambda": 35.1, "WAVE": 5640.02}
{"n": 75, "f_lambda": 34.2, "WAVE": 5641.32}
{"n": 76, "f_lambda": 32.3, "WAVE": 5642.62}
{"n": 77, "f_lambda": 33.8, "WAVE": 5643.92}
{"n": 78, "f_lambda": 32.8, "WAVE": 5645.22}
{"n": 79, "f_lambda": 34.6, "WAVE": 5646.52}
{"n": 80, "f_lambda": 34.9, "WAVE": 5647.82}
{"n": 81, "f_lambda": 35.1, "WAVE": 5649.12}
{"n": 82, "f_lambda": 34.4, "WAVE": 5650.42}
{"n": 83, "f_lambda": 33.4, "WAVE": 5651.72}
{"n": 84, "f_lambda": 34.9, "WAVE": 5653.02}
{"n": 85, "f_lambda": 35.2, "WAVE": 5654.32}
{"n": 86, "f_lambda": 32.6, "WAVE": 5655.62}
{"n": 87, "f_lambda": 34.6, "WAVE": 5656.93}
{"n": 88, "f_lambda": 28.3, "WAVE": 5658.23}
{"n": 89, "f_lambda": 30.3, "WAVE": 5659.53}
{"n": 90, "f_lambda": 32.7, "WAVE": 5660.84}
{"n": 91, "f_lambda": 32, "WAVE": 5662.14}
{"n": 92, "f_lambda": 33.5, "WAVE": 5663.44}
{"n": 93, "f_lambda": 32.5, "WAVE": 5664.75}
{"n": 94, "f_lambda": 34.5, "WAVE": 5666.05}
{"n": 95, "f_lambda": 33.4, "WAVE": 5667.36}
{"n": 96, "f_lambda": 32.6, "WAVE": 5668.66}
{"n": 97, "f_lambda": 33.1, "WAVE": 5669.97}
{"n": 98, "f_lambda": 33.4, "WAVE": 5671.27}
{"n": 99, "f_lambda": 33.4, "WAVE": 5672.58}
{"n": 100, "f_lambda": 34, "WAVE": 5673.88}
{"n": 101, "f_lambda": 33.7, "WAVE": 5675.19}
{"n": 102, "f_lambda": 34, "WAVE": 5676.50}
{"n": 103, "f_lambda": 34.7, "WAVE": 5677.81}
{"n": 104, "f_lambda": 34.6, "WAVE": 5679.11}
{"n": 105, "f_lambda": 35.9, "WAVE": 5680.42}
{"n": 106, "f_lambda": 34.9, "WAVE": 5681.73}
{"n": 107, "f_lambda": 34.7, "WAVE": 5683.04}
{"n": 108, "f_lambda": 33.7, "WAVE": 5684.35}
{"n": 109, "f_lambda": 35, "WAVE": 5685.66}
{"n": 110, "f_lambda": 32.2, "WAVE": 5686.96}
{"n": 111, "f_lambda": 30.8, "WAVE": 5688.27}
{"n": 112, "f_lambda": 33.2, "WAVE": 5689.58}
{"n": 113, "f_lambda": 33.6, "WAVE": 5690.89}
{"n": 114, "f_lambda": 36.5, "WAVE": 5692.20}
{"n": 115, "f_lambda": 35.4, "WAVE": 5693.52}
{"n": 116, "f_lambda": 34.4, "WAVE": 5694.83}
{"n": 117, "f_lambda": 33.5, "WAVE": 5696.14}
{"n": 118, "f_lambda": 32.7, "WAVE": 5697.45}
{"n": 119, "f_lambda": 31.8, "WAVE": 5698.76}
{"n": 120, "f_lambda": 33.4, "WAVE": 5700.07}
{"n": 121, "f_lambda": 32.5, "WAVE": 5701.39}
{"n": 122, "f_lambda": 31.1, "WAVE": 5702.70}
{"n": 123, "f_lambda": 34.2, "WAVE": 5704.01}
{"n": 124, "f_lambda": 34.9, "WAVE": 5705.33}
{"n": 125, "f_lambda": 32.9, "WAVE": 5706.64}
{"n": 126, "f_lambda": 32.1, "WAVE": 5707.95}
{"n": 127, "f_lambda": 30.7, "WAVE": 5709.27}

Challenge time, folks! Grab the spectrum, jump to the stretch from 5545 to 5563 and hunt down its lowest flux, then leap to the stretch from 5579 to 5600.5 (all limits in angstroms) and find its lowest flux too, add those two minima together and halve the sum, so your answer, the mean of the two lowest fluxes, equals 28.7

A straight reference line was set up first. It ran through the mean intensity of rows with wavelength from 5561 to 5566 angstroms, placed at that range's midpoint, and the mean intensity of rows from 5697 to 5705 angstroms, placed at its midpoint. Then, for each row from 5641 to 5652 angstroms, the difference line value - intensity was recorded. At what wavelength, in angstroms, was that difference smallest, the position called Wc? 5649.12 angstroms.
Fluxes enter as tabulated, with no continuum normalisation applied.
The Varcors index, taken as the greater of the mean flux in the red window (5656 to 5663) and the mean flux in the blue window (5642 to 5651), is 34.0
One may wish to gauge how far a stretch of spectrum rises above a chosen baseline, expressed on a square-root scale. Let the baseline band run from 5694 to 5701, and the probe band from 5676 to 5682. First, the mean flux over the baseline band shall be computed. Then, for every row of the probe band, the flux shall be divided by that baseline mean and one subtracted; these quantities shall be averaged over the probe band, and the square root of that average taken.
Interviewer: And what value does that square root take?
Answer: 0.22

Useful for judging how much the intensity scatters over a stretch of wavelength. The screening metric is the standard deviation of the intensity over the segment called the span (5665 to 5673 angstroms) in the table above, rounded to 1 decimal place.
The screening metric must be 0.6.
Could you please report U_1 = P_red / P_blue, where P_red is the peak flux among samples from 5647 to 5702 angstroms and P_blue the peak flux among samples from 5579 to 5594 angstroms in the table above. 1.06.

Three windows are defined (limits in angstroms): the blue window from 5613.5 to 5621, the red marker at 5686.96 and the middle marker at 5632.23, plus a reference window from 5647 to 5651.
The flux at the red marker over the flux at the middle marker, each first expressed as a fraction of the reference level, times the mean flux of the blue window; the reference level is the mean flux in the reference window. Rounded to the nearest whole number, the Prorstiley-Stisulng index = 27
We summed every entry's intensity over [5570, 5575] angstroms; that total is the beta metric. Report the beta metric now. 125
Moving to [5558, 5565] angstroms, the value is 165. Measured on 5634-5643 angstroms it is 237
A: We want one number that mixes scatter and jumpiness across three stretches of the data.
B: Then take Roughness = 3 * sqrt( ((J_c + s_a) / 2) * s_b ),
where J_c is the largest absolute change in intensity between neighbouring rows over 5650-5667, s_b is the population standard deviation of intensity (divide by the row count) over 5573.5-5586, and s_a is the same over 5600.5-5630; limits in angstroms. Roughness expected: 7.1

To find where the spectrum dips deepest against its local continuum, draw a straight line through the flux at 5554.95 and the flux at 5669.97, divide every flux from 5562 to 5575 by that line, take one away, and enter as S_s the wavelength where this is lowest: 5565.20 angstroms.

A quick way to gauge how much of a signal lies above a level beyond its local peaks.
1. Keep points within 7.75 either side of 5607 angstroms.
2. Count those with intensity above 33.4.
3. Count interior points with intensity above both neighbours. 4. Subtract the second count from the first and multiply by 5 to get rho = 20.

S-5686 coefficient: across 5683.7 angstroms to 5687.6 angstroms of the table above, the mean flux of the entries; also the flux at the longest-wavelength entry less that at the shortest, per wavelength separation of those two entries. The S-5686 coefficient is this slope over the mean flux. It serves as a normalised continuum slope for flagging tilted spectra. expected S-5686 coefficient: -0.017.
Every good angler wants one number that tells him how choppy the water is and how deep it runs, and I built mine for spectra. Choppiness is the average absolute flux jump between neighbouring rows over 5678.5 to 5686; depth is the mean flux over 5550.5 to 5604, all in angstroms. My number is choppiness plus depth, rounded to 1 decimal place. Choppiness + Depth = 32.9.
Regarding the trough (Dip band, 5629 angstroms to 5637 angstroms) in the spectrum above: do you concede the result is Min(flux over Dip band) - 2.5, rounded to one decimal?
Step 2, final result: 30.6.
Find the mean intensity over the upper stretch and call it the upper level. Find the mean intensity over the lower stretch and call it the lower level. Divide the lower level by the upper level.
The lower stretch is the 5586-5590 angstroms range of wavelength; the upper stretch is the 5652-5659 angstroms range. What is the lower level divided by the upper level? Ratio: 0.84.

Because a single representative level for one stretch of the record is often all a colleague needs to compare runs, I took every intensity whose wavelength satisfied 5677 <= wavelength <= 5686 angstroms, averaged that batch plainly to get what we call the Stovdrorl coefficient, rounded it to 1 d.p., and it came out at 34.8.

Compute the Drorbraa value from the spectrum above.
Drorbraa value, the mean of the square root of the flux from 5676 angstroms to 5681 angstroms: 5.90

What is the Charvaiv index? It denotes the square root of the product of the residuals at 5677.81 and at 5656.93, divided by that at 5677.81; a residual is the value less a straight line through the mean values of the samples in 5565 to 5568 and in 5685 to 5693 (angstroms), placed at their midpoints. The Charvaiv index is 1.12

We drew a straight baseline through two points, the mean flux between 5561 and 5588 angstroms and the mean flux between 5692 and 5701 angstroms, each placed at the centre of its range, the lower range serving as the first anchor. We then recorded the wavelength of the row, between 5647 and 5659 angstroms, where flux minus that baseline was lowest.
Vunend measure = 5658.23 angstroms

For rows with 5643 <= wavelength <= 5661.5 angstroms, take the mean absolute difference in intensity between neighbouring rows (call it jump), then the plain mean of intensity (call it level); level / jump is 20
